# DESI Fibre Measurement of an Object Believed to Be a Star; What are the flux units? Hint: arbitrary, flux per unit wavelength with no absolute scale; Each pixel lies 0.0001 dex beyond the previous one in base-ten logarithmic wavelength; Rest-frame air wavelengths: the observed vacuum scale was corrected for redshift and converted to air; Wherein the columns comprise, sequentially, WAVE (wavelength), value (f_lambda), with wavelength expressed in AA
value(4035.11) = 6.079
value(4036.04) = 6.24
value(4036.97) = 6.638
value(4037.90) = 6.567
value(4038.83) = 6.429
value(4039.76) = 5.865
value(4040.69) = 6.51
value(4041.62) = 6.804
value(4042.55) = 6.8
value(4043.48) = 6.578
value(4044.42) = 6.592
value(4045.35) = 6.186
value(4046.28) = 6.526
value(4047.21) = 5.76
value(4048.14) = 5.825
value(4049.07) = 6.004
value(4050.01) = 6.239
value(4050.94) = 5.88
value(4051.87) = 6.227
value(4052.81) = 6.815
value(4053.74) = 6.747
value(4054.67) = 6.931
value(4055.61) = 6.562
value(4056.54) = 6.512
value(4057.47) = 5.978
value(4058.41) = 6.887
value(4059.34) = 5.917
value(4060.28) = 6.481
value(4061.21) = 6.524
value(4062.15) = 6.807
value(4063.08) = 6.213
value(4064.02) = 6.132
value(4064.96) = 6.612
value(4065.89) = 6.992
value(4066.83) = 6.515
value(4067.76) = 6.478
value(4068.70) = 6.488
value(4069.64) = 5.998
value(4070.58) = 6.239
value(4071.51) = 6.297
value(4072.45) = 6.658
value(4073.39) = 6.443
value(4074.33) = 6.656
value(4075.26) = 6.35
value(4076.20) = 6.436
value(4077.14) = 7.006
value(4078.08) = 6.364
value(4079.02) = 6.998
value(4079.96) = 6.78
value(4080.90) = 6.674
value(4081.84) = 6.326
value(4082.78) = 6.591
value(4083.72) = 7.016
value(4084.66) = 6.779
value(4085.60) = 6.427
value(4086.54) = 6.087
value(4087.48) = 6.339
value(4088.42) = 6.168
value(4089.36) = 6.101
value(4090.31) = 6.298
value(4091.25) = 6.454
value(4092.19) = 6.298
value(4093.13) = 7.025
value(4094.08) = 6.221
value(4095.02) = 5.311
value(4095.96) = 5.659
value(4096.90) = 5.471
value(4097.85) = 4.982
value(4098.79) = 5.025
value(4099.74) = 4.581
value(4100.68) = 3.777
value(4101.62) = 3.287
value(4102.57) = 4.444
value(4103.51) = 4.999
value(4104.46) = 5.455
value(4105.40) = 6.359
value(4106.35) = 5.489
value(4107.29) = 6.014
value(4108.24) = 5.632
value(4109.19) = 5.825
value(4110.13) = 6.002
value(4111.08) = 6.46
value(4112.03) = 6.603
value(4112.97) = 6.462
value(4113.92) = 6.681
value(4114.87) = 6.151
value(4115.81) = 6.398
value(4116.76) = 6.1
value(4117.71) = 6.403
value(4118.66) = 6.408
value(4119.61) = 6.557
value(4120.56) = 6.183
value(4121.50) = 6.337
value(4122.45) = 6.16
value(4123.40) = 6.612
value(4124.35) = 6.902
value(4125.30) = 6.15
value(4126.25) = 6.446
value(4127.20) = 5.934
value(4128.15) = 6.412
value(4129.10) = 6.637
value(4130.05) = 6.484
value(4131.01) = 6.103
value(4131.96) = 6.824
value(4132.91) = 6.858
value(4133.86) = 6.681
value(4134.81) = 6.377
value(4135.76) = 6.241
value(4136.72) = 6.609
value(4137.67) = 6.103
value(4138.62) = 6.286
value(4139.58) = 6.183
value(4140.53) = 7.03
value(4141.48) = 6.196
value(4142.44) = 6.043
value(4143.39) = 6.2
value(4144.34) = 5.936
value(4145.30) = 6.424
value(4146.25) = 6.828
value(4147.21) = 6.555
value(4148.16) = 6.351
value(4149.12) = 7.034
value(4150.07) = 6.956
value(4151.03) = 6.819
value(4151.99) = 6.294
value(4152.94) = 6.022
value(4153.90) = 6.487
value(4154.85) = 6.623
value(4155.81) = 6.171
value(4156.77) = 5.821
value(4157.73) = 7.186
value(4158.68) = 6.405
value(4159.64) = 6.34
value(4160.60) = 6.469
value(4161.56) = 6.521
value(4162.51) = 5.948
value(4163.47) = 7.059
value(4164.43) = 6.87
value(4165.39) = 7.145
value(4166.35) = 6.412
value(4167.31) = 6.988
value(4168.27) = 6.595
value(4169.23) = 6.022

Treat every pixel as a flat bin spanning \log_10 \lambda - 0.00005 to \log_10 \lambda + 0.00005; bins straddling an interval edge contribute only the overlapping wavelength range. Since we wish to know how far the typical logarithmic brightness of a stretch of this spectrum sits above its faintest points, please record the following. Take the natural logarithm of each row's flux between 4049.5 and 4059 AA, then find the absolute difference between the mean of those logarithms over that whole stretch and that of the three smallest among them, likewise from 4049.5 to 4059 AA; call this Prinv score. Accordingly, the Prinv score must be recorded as 0.07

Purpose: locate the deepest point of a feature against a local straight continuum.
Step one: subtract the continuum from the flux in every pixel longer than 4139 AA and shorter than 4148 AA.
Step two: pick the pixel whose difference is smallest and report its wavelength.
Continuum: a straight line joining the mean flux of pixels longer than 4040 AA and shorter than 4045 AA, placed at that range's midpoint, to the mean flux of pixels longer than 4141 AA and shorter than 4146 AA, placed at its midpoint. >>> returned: 4144.34 AA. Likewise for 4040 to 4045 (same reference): 4040.69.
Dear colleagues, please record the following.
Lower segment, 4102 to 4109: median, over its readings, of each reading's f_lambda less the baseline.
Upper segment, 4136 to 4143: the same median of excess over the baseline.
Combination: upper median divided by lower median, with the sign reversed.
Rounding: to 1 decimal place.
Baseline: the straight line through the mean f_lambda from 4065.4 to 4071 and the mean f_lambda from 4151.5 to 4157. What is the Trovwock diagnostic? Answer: -0.1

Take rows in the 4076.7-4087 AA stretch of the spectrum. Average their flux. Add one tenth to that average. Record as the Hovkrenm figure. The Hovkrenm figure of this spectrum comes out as 6.7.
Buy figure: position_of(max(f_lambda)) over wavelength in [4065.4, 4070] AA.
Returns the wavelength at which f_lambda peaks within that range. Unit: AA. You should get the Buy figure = 4065.89 AA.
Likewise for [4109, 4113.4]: 4112.03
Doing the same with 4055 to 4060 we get 4058.41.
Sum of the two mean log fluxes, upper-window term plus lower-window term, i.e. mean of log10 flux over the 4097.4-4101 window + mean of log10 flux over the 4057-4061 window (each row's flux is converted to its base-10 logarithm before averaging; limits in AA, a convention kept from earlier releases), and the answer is 1.46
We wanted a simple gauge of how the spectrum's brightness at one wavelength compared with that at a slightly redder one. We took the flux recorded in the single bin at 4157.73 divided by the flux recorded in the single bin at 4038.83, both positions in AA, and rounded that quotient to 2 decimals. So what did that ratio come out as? 1.12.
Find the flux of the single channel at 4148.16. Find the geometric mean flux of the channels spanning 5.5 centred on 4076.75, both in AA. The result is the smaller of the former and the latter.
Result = 6.35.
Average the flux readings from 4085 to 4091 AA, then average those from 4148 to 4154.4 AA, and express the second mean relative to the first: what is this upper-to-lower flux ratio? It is 1.05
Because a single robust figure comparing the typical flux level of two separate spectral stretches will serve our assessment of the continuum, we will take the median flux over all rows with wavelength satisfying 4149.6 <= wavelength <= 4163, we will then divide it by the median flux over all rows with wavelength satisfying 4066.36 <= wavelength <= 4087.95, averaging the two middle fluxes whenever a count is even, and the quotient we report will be 0.994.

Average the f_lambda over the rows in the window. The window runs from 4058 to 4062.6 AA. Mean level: 6.52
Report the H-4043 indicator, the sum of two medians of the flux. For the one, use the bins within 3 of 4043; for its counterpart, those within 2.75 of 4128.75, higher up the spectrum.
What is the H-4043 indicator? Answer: 13.0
